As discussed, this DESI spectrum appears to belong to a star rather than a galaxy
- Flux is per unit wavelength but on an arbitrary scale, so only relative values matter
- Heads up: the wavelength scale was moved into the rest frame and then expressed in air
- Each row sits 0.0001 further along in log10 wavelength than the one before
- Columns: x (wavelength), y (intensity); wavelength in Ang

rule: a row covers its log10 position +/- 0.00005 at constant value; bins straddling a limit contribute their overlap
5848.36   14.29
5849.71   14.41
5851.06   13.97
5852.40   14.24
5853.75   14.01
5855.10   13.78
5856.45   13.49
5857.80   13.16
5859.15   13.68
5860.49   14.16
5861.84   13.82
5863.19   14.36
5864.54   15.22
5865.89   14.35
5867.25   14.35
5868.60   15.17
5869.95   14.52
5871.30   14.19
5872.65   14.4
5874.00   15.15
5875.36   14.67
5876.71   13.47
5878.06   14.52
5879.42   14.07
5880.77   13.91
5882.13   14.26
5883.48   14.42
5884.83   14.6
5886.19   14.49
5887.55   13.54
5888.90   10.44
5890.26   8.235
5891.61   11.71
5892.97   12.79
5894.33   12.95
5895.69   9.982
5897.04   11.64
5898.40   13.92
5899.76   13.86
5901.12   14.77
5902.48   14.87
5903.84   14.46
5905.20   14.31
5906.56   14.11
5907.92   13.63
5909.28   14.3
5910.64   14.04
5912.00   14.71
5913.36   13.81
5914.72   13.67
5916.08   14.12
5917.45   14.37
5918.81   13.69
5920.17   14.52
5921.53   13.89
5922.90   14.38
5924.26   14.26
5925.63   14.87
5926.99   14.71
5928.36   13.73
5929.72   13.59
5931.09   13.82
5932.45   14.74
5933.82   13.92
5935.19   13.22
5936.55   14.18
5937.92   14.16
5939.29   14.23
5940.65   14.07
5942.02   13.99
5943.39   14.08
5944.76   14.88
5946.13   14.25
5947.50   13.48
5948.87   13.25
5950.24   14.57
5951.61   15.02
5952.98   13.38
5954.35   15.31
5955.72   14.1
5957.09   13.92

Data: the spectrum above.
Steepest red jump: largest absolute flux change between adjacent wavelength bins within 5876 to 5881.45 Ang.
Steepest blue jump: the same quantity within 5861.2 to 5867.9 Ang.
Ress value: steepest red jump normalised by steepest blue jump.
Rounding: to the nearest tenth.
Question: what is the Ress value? 1.2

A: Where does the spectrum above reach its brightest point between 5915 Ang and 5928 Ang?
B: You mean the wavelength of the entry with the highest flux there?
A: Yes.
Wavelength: 5925.63 Ang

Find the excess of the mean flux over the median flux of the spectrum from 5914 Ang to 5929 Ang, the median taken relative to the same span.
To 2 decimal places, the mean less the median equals -0.06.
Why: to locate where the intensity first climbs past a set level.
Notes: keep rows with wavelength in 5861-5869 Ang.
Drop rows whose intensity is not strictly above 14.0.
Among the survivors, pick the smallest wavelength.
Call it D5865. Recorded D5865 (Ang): 5863.19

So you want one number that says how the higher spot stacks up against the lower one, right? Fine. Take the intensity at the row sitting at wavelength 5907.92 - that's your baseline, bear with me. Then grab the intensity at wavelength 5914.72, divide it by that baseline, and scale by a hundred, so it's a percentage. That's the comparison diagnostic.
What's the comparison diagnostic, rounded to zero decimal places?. 100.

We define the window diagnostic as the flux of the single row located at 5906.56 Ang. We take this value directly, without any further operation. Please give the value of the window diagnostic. 14.11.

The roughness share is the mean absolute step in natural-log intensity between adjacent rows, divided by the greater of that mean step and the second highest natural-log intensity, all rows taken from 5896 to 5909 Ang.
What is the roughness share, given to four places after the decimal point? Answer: 0.0158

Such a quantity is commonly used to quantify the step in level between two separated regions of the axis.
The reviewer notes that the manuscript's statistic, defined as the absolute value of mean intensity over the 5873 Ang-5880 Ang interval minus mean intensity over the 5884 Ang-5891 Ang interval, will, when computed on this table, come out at 2.1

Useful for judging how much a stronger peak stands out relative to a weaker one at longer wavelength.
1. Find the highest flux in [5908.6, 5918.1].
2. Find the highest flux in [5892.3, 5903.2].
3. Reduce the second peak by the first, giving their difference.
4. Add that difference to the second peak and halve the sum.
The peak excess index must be 7.5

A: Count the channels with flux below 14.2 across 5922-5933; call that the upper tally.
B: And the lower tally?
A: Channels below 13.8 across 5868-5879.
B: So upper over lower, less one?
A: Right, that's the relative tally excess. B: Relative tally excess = 2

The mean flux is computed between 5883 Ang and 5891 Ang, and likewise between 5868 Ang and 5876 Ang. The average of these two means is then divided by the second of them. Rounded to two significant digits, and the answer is 0.93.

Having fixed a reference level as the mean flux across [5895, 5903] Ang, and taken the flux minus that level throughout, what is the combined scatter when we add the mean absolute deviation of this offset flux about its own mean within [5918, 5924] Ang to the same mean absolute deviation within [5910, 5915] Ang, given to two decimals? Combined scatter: 0.66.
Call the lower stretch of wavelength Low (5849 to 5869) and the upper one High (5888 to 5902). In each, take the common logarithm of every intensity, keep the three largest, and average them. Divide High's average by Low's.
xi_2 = 0.98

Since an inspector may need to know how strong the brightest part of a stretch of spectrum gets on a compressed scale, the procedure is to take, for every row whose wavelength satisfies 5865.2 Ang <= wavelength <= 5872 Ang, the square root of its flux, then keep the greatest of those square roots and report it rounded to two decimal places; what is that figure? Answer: 3.89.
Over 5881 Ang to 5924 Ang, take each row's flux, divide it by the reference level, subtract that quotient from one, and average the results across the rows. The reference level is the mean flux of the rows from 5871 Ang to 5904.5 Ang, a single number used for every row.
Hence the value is -0.01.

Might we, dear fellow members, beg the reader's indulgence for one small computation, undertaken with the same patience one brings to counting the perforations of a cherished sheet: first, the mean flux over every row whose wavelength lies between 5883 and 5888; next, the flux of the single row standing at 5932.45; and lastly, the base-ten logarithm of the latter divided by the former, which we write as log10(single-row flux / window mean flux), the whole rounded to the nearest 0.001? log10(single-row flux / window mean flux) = 0.014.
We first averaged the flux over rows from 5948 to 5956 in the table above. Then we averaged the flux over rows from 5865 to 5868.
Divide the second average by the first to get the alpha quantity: 1.01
